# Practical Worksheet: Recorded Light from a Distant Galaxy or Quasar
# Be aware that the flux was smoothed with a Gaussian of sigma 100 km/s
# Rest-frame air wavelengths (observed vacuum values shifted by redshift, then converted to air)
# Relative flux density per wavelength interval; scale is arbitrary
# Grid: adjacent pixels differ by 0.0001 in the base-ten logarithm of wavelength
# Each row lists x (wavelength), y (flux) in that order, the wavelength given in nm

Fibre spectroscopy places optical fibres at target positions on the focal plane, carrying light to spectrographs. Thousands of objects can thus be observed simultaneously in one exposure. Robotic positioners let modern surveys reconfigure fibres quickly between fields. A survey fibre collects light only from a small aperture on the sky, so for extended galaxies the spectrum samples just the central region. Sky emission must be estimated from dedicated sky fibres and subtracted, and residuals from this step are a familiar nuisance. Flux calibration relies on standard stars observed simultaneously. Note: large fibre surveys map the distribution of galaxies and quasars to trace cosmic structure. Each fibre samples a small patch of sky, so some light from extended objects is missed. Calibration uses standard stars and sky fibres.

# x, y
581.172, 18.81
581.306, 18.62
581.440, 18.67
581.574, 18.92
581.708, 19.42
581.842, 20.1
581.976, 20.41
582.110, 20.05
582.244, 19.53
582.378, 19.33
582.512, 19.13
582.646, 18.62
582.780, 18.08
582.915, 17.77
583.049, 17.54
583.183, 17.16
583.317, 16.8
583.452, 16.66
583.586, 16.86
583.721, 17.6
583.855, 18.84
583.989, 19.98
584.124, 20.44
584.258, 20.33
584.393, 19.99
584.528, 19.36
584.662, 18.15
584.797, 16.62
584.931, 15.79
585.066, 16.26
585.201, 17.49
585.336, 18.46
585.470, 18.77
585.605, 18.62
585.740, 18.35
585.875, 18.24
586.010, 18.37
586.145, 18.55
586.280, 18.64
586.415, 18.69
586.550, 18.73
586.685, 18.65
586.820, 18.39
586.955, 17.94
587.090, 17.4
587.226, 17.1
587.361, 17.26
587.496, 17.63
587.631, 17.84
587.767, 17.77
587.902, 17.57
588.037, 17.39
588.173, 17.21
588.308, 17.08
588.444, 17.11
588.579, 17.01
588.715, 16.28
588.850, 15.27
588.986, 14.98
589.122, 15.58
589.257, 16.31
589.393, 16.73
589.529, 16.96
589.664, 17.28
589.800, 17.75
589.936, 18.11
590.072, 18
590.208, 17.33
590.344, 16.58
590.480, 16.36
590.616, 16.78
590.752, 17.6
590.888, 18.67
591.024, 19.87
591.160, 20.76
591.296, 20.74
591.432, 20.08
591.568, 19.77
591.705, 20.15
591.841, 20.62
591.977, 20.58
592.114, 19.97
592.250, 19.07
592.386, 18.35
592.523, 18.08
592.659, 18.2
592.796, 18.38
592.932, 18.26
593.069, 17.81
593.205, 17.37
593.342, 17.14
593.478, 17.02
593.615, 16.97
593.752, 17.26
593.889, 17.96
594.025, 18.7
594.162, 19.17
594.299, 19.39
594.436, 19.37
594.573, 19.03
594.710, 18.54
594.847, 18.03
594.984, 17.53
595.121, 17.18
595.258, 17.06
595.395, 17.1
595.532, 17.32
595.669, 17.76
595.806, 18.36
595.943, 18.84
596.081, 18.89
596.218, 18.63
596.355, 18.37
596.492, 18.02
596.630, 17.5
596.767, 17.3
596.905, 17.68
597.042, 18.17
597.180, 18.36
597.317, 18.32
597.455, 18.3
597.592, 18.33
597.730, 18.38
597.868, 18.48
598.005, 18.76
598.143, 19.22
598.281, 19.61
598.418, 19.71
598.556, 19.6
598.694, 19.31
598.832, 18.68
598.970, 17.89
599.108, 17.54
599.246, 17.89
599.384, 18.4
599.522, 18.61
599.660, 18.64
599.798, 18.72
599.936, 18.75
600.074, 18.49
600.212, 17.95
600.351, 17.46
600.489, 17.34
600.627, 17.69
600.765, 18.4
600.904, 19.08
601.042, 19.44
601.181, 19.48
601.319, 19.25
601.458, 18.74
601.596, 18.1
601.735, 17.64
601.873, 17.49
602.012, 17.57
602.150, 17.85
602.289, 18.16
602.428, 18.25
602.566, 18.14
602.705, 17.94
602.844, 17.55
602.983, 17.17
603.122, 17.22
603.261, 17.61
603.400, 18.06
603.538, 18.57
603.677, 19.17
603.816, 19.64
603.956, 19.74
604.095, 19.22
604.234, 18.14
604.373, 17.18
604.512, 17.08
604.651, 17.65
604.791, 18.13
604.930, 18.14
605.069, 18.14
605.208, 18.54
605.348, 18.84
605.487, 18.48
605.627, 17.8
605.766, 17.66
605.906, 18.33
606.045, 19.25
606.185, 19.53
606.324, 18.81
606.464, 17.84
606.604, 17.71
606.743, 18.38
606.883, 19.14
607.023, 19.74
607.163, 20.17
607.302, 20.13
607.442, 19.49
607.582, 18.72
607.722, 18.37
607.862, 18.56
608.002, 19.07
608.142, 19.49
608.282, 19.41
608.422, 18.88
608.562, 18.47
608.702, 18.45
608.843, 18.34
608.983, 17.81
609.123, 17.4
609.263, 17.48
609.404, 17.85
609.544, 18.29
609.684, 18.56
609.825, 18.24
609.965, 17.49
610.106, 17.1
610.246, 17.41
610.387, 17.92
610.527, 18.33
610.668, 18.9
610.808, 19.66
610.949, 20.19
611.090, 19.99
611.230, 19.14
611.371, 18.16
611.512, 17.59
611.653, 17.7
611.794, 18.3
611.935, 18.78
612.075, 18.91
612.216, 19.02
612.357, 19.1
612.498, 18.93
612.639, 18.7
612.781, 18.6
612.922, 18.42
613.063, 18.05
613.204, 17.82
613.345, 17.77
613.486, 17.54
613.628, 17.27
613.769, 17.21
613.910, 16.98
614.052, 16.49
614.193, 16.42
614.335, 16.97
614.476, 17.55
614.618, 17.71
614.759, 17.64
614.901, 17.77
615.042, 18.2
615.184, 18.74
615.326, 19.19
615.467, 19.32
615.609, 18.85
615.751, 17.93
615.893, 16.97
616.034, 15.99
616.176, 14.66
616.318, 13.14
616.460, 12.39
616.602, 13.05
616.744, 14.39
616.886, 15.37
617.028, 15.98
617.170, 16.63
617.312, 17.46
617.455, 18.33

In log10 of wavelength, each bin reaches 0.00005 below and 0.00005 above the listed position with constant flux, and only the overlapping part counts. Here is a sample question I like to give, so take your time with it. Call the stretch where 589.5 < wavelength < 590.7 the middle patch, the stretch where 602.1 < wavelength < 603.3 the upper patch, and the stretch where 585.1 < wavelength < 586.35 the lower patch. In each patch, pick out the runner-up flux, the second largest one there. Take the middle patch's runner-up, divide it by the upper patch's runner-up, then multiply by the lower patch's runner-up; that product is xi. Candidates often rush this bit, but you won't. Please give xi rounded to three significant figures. 18.5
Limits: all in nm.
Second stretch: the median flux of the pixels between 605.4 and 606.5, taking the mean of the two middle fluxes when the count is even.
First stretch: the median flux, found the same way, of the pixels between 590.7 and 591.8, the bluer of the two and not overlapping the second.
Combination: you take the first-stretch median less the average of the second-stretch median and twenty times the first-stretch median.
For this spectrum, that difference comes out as -189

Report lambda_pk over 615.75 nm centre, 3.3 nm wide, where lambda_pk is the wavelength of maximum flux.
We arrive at 615.467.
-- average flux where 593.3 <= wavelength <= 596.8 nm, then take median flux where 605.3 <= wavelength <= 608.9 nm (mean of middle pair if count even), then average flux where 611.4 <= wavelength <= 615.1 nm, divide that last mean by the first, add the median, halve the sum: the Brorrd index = 9.88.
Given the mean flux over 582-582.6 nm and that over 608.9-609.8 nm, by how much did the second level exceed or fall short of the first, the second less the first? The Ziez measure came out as -1.6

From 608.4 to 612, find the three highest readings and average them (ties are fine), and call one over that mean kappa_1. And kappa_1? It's 0.0501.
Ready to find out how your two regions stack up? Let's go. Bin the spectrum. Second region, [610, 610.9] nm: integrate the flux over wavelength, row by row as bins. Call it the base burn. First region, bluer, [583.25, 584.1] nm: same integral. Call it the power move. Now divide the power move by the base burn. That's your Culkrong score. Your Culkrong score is 0.93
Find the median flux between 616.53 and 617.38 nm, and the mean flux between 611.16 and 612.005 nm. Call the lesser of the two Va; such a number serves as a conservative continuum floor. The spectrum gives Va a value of 15.7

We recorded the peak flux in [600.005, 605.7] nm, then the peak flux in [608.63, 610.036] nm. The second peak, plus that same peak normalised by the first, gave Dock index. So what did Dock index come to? 19.50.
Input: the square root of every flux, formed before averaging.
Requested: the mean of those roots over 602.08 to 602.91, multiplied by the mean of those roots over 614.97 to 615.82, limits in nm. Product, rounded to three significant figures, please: 18.3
